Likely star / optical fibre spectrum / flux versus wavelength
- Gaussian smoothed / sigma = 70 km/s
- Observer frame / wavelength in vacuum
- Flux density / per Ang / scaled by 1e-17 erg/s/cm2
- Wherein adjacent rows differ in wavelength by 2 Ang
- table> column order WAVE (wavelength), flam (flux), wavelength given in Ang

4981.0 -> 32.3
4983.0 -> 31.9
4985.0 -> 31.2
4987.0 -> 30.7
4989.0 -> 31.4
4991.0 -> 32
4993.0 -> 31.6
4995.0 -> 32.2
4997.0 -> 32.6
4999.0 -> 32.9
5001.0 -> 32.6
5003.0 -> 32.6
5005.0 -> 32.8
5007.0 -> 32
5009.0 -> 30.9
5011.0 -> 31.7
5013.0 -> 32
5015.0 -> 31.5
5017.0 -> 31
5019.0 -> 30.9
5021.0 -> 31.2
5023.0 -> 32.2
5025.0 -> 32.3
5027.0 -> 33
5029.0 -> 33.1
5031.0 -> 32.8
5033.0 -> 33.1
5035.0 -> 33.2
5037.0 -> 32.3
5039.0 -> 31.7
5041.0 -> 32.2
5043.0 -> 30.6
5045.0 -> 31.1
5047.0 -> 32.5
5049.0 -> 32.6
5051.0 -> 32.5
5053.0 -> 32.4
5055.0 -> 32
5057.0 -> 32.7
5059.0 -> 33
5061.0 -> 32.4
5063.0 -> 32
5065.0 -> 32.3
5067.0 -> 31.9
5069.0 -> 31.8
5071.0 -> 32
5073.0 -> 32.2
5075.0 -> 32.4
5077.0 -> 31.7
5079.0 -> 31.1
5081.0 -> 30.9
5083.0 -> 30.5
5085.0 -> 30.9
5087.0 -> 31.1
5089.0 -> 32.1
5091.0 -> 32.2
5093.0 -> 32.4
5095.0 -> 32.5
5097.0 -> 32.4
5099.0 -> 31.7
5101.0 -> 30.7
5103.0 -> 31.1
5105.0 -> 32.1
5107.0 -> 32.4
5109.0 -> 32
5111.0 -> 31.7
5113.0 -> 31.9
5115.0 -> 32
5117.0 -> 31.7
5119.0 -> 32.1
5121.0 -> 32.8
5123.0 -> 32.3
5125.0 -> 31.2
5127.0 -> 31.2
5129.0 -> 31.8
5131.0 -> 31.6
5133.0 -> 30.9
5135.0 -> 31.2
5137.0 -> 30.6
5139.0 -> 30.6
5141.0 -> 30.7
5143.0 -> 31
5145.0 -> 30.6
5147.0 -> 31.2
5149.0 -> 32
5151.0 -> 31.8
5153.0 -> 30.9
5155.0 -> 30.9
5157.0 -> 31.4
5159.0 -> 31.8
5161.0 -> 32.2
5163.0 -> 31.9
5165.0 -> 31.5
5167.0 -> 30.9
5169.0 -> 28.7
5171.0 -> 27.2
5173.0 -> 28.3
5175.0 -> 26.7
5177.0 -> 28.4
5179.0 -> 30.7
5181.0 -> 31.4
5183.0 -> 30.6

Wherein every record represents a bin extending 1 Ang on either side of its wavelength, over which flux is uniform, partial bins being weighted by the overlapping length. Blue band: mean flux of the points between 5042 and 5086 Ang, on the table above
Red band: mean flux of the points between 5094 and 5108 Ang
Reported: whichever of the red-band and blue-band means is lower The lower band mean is 31.8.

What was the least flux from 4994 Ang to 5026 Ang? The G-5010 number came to 30.9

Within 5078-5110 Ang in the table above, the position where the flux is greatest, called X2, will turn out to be 5095.0 Ang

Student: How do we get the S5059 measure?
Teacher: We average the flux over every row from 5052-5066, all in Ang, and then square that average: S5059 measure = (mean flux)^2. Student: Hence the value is 1050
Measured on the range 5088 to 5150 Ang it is 1001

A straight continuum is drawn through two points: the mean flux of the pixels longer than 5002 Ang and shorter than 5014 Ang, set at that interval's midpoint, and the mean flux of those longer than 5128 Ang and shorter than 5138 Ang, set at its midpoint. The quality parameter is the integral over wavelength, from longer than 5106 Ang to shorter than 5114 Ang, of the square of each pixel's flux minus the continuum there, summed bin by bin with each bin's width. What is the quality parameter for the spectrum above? 3.7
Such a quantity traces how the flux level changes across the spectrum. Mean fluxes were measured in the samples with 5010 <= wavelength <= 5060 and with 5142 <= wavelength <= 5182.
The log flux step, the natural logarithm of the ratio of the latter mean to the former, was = -0.05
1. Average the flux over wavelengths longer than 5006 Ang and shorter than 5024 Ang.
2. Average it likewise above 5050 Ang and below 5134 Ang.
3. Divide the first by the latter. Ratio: 0.99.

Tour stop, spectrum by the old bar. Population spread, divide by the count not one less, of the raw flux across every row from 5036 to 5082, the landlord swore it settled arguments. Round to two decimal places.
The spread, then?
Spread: 0.59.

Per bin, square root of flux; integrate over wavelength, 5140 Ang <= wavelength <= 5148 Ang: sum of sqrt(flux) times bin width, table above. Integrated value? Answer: 44.5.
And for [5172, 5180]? 42.7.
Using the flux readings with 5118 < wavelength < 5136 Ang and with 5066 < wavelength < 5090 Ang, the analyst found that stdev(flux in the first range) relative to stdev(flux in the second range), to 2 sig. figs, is 1.0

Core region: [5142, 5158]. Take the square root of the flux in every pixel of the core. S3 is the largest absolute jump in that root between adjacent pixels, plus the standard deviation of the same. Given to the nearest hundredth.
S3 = 0.12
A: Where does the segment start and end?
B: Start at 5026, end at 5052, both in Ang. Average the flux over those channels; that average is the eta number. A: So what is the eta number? 32.4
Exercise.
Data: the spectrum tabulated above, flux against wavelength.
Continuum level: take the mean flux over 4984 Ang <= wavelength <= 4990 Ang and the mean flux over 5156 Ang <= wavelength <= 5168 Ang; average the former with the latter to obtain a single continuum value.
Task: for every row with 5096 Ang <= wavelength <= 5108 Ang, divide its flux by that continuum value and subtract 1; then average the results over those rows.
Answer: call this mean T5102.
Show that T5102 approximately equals 0.0120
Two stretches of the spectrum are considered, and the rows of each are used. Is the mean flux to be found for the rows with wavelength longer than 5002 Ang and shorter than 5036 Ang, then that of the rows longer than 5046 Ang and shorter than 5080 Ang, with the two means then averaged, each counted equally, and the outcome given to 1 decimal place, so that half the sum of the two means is 32.2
